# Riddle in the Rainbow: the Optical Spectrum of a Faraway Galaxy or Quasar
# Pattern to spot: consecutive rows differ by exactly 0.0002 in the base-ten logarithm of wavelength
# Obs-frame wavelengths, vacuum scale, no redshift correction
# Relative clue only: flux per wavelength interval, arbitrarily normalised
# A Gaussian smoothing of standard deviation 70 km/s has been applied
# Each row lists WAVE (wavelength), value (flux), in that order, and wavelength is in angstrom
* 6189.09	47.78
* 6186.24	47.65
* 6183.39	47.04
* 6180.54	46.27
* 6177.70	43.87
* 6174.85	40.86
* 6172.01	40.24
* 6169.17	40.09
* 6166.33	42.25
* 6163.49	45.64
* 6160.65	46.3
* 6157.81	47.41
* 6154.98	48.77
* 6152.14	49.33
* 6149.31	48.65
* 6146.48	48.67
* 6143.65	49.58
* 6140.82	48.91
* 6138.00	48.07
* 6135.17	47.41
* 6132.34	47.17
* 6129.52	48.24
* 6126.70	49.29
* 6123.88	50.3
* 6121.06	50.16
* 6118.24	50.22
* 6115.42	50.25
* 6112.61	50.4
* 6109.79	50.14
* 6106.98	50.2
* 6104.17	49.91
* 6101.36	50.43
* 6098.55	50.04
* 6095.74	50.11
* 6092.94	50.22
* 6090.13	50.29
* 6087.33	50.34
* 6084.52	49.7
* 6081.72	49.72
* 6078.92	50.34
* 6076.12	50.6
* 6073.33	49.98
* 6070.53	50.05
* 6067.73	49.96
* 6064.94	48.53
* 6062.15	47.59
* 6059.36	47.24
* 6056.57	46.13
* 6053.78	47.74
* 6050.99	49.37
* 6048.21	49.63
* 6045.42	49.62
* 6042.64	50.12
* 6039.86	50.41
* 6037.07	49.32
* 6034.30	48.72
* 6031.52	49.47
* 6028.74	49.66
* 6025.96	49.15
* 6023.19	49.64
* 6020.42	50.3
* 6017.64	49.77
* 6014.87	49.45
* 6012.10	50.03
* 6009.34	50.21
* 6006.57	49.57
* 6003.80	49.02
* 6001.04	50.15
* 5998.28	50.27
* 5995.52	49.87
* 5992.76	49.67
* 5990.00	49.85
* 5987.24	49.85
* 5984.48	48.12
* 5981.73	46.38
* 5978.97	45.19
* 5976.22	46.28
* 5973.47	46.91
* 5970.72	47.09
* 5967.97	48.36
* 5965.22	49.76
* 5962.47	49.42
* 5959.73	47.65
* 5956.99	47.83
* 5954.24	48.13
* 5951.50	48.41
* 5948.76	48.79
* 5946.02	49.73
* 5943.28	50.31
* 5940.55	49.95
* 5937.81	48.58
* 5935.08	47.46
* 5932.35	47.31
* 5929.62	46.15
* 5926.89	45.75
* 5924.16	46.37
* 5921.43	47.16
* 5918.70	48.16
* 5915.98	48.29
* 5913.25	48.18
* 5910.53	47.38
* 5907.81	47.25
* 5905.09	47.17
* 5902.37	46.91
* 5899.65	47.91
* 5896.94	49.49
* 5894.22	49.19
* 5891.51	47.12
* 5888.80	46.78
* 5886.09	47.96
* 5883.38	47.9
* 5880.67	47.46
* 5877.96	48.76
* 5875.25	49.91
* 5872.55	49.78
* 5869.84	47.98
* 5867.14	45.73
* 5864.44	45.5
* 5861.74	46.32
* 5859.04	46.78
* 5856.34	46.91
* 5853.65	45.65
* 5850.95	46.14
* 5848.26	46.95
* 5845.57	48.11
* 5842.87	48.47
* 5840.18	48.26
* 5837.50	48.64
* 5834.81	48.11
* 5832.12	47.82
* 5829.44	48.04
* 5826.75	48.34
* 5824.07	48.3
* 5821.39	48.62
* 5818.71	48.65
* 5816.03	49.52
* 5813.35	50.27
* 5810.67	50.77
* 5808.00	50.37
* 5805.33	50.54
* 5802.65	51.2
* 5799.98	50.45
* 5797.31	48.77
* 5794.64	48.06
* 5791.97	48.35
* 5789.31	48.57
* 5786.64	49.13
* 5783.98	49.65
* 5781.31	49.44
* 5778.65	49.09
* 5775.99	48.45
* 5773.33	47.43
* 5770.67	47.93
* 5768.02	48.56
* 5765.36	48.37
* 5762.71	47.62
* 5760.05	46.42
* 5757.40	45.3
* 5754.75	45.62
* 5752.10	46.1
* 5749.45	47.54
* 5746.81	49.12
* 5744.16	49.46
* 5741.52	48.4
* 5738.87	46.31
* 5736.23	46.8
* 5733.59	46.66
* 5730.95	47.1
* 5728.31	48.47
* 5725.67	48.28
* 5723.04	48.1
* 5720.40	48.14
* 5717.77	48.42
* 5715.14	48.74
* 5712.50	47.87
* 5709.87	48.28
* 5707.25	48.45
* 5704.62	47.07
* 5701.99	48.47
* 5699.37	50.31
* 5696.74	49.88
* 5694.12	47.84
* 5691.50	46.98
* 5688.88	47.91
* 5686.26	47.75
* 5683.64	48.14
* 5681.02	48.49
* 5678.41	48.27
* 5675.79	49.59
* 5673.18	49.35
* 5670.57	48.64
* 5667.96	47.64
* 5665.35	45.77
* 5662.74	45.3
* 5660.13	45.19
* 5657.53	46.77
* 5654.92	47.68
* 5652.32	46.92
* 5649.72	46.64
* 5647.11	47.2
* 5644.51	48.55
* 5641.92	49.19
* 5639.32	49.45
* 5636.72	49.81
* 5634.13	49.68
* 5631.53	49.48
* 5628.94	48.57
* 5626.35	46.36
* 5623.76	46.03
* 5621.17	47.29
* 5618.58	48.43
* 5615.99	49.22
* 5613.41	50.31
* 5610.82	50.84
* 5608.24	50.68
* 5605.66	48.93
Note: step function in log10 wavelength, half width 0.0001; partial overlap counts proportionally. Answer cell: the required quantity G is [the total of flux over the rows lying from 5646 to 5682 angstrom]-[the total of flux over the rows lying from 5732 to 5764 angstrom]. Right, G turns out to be 98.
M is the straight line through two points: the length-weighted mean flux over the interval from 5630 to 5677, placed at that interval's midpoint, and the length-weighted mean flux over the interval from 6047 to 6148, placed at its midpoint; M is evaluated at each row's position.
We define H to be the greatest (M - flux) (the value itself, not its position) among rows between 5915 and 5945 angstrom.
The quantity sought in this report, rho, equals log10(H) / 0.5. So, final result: 0.97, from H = 3.06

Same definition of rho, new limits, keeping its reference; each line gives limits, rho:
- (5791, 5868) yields 0.99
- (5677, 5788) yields 0.95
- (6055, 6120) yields 0.98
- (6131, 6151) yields 0.72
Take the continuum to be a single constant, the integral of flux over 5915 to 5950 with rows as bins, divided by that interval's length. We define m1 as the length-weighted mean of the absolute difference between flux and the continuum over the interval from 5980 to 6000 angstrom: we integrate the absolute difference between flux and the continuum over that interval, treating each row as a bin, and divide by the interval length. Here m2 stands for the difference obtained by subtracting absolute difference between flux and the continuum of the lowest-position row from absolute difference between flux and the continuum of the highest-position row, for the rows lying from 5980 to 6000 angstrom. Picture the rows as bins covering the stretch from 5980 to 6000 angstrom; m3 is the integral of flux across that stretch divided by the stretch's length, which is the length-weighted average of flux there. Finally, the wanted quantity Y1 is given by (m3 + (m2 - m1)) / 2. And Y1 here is 24.1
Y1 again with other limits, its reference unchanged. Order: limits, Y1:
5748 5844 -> 23.7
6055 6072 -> 23.6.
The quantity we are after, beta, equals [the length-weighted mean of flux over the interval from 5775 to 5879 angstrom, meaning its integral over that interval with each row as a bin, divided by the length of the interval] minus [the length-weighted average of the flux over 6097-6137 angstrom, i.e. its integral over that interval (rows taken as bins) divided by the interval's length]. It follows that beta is -1.1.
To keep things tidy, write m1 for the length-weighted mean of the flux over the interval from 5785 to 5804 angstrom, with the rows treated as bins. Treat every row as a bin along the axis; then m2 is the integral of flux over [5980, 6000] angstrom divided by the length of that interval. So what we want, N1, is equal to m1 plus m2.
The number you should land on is 98.3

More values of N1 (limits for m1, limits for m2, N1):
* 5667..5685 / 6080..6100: 98.7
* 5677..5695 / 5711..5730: 96.2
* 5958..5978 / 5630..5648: 97.0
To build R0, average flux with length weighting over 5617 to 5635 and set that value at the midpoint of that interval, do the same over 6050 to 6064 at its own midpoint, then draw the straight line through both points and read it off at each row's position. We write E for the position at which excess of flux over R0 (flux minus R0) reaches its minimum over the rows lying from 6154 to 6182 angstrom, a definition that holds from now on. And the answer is 6169.17 angstrom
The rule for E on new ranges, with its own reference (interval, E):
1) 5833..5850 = 5848.26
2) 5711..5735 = 5733.59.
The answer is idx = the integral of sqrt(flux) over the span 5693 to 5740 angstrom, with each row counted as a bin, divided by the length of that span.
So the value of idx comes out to 6.93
